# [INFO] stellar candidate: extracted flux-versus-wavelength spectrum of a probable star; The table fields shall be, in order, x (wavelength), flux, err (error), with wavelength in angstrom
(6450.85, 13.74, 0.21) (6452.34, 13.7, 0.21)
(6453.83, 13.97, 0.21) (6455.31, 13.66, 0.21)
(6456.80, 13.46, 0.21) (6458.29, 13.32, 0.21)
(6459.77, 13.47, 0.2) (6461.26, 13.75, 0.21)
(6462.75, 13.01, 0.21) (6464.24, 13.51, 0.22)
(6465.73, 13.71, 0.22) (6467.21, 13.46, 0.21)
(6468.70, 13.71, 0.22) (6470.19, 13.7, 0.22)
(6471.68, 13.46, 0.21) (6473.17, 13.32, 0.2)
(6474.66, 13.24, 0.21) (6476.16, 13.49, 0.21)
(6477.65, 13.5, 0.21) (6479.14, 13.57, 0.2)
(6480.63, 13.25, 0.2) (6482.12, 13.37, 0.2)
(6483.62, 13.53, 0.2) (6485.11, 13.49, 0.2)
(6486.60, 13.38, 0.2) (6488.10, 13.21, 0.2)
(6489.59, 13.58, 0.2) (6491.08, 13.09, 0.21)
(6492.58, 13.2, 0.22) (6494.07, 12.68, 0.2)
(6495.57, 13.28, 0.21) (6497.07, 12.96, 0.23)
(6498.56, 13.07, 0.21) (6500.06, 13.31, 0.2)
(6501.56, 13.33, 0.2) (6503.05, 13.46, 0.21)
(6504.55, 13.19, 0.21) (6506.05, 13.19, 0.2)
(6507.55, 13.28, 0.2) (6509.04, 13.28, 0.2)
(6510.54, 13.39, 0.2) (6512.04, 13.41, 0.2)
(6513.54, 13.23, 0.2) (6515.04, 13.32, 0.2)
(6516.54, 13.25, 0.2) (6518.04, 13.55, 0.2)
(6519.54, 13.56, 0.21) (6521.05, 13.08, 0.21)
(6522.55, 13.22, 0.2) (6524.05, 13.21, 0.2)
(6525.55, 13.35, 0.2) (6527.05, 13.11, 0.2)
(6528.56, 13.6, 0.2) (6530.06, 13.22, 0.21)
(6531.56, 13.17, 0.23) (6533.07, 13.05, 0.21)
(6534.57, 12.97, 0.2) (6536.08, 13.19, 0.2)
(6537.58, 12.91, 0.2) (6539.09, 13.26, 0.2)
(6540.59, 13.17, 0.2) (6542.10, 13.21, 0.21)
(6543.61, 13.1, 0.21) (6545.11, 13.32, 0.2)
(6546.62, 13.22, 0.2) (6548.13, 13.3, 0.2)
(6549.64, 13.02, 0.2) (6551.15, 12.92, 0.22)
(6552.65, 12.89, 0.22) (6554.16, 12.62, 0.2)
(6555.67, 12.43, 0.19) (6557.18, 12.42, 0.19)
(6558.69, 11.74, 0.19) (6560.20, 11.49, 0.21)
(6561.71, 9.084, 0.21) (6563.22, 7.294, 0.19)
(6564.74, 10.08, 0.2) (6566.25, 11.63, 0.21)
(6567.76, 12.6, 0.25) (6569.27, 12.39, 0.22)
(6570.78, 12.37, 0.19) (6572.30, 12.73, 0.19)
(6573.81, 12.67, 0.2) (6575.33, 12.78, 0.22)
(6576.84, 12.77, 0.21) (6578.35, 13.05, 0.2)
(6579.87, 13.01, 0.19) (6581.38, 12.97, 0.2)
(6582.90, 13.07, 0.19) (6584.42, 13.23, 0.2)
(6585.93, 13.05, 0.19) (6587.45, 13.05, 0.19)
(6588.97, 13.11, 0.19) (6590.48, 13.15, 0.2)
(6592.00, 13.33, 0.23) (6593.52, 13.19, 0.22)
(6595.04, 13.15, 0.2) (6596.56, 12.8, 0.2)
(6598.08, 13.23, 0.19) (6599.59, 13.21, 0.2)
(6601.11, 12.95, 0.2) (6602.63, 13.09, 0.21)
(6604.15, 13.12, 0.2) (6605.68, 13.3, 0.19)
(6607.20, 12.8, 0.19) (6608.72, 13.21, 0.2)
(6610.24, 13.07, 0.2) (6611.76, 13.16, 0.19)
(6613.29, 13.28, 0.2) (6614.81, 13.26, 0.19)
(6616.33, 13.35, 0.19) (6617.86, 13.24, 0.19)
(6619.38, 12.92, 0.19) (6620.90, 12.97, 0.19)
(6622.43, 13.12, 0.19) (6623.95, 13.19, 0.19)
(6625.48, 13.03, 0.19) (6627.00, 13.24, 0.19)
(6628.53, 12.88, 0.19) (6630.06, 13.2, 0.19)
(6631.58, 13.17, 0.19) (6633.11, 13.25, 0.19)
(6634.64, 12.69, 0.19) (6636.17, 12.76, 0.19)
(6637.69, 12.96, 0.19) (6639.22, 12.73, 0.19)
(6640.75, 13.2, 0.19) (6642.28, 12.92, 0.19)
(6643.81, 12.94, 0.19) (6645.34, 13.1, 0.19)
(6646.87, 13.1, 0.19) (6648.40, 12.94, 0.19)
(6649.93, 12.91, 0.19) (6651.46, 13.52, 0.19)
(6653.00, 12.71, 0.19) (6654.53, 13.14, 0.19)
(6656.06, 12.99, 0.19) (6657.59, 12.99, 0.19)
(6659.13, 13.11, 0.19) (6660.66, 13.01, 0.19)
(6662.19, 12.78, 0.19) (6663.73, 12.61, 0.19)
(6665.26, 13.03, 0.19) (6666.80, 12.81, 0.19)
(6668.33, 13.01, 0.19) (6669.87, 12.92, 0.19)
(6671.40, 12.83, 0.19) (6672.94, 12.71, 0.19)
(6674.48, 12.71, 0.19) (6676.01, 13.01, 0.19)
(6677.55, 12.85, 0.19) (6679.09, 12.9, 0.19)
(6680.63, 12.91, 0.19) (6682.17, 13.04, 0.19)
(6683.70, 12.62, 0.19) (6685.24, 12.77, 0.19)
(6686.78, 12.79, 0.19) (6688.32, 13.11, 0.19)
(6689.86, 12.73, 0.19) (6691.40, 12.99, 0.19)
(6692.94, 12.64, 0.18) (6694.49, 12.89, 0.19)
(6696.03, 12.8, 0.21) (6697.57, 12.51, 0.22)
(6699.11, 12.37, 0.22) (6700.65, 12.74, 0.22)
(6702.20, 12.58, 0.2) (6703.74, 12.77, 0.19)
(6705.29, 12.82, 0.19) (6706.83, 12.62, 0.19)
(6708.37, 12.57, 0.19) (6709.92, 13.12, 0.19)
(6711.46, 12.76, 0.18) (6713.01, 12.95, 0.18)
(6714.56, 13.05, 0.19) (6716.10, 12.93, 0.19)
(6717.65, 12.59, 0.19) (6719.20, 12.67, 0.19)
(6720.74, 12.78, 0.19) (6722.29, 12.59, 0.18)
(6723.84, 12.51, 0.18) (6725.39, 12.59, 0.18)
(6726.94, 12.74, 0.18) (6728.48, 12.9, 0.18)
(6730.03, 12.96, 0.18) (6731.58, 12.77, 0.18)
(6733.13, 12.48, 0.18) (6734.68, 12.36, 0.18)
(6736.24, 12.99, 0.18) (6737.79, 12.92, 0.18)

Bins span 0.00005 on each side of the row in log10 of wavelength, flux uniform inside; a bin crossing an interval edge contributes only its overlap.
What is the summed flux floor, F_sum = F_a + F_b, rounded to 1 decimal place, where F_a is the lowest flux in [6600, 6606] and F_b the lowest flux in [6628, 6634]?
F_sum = 25.8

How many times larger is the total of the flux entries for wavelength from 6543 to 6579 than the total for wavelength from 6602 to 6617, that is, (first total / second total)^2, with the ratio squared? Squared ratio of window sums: 4.9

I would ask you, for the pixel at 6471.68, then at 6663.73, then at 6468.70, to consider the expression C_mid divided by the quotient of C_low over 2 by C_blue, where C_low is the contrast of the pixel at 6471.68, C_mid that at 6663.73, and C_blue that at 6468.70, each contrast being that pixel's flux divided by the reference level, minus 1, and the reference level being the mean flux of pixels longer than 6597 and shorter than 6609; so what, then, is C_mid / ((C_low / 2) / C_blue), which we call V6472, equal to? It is -0.13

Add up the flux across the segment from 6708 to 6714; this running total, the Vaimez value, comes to 51.4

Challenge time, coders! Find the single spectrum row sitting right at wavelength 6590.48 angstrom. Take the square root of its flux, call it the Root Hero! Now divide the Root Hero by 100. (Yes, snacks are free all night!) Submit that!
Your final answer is 0.0363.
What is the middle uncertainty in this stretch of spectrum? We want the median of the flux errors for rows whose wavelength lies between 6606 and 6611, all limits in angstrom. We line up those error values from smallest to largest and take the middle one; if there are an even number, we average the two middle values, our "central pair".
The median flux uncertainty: 0.200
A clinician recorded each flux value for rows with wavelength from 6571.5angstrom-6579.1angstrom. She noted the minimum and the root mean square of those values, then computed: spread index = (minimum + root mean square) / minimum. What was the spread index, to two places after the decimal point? 2.01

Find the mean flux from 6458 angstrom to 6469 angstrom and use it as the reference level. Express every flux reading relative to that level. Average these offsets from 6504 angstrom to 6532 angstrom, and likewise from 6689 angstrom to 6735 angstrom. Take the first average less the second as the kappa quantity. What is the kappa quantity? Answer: 0.6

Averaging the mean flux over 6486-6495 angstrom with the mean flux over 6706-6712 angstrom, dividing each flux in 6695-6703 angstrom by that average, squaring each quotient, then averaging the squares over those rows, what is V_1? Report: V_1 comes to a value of 0.94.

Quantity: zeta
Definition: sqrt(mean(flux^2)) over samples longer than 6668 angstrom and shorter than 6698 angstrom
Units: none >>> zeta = 12.8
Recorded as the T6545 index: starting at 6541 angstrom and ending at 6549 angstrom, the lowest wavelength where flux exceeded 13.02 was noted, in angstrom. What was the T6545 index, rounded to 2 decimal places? 6542.10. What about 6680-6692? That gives 6682.17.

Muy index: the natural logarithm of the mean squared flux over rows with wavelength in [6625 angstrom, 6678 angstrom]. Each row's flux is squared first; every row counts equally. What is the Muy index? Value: 5.12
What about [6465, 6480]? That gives 5.21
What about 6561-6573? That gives 4.83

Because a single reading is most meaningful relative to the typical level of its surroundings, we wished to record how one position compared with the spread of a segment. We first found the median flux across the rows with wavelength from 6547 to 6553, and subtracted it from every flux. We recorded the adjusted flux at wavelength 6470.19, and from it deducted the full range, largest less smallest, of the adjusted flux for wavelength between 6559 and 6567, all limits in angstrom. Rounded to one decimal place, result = -3.6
